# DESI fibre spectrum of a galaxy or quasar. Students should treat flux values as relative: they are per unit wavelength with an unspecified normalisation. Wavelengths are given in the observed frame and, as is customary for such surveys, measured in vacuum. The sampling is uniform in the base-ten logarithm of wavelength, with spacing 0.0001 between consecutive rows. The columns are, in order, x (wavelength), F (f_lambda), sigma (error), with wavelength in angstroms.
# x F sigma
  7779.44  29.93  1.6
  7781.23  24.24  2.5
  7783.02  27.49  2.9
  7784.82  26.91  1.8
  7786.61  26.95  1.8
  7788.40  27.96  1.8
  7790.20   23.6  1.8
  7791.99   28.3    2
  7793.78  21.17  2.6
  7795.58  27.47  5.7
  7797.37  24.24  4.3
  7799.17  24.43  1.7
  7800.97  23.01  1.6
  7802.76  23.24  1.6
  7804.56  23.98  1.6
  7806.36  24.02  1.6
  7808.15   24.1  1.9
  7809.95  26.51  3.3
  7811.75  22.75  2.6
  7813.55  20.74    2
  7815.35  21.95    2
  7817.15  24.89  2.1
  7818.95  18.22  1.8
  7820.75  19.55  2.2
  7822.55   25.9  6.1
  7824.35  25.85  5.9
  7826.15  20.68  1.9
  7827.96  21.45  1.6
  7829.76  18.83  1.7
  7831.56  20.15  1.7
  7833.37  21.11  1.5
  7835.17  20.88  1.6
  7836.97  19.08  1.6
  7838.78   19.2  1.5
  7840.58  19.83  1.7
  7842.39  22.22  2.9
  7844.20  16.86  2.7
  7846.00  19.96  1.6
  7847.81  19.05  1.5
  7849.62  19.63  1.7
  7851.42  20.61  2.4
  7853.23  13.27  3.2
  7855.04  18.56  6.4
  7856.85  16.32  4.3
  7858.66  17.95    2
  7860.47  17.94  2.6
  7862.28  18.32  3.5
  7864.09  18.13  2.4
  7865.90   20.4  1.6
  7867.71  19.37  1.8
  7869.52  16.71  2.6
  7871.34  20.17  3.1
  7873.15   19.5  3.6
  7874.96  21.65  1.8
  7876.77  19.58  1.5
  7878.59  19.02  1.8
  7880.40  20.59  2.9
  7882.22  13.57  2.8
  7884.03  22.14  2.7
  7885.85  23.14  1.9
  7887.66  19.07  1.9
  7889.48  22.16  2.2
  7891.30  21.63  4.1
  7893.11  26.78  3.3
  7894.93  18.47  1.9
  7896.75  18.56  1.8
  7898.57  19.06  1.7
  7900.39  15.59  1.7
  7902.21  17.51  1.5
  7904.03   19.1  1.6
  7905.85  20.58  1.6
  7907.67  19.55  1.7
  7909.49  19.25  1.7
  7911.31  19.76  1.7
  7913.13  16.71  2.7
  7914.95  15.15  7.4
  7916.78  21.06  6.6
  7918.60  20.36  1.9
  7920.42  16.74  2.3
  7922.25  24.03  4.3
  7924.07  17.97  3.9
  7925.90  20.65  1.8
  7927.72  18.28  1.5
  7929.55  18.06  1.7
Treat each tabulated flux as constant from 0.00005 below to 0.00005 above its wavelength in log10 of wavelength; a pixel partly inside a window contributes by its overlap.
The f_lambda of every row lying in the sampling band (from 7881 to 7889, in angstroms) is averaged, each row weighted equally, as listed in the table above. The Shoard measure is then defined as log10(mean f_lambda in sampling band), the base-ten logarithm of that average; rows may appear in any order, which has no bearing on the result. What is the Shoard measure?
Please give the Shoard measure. 1.29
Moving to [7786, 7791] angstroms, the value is 1.42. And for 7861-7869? 1.28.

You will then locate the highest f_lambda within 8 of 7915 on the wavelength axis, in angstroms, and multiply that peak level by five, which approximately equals 120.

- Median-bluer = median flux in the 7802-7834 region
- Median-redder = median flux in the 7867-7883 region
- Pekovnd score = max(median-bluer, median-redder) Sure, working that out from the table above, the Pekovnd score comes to 22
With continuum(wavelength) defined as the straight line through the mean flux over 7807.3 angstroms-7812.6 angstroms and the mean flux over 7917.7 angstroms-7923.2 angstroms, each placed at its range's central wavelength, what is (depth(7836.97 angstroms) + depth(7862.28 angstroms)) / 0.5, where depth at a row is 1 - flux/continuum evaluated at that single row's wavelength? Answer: 0.75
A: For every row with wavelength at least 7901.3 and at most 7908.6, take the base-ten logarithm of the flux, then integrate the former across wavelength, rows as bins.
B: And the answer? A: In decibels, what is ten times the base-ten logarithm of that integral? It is 9.7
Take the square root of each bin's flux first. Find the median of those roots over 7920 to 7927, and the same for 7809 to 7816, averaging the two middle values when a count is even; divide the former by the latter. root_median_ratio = 0.93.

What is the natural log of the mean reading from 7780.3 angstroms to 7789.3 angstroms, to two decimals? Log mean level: 3.29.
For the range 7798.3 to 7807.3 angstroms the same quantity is 3.17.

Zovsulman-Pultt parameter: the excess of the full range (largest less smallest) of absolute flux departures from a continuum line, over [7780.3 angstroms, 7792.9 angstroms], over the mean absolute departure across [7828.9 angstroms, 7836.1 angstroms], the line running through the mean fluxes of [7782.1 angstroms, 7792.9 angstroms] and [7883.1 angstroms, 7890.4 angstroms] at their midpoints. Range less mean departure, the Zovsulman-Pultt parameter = -1.2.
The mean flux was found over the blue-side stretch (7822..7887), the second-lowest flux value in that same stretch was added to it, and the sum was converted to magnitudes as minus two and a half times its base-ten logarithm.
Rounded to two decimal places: -3.80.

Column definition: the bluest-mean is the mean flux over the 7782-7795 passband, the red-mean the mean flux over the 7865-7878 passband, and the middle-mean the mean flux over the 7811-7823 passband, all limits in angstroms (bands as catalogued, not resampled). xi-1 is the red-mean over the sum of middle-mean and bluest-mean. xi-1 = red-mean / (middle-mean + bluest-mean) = 0.41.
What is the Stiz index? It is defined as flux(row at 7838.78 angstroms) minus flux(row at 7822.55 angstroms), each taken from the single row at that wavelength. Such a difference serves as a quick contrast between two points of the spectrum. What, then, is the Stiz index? -7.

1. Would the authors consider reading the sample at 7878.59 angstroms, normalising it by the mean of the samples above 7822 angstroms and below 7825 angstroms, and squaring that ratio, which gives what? 0.54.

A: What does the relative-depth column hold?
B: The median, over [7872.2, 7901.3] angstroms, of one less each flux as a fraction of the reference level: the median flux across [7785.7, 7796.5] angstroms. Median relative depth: 0.282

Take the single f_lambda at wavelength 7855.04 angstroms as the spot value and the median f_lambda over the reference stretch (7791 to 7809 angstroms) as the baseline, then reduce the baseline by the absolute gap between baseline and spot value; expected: 18.6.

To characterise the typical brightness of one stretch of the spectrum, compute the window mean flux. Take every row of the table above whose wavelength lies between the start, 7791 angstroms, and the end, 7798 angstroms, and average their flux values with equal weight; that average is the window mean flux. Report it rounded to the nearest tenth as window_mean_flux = 25.3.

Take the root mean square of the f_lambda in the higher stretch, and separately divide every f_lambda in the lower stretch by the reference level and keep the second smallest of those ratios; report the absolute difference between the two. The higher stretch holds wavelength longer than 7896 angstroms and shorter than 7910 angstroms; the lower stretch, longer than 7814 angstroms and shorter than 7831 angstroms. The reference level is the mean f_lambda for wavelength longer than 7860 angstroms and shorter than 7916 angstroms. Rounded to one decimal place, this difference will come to 17.7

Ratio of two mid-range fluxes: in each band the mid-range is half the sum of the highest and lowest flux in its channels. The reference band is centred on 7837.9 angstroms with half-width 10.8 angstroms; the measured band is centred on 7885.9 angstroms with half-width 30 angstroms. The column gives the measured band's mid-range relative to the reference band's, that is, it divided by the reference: 1.03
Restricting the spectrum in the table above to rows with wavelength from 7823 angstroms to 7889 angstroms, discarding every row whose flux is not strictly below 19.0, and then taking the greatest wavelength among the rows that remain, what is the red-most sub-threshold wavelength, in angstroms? 7882.22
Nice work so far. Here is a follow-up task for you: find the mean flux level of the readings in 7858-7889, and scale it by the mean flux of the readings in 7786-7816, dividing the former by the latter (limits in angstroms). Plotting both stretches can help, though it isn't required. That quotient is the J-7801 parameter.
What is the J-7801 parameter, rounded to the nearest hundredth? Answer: 0.79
